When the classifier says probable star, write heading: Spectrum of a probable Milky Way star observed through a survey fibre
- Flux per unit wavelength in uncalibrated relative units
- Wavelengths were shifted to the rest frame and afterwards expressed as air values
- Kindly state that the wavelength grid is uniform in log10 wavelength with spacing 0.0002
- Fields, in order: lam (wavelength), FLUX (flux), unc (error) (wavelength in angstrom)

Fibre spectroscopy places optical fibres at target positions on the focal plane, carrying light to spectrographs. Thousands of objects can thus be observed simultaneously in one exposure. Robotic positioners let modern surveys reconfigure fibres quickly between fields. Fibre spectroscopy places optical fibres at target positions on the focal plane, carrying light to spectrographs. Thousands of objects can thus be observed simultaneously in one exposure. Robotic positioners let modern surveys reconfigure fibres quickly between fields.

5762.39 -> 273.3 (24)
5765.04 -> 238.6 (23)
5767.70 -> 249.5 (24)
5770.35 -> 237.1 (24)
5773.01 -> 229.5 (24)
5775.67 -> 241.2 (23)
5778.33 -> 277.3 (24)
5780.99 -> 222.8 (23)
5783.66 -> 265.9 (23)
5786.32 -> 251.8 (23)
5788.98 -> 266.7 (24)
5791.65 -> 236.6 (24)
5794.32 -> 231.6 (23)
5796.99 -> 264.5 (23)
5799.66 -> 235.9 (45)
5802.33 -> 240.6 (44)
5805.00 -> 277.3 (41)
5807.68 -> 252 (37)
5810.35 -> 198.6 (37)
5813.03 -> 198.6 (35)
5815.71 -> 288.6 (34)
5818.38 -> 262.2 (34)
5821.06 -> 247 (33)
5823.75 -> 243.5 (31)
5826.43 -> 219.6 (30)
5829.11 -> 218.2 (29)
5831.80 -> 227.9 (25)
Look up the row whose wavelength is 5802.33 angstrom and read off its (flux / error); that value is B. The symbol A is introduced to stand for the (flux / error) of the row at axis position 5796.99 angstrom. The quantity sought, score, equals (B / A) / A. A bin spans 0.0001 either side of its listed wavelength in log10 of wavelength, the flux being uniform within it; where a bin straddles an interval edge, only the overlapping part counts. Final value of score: 0.04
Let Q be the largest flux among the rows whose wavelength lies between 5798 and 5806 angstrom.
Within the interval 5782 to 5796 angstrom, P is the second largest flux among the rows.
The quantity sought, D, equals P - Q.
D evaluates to -11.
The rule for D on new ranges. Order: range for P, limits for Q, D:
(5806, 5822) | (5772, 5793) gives -15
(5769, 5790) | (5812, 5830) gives -22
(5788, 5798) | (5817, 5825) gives 2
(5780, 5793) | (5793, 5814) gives -11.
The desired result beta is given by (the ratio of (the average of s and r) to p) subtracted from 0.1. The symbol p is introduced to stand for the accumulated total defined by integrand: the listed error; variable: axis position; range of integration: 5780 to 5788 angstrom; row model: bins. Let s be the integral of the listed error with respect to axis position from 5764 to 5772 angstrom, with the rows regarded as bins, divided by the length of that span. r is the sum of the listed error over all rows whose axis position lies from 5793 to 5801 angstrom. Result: -0.21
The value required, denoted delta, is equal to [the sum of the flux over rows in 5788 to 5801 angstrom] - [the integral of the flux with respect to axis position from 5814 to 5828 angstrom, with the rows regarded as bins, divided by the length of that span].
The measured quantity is 985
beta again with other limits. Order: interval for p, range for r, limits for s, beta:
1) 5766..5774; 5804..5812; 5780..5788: -0.26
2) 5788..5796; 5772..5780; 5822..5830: -0.17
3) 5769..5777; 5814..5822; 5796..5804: -0.27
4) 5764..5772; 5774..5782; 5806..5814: -0.18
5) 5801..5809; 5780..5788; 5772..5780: -0.04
